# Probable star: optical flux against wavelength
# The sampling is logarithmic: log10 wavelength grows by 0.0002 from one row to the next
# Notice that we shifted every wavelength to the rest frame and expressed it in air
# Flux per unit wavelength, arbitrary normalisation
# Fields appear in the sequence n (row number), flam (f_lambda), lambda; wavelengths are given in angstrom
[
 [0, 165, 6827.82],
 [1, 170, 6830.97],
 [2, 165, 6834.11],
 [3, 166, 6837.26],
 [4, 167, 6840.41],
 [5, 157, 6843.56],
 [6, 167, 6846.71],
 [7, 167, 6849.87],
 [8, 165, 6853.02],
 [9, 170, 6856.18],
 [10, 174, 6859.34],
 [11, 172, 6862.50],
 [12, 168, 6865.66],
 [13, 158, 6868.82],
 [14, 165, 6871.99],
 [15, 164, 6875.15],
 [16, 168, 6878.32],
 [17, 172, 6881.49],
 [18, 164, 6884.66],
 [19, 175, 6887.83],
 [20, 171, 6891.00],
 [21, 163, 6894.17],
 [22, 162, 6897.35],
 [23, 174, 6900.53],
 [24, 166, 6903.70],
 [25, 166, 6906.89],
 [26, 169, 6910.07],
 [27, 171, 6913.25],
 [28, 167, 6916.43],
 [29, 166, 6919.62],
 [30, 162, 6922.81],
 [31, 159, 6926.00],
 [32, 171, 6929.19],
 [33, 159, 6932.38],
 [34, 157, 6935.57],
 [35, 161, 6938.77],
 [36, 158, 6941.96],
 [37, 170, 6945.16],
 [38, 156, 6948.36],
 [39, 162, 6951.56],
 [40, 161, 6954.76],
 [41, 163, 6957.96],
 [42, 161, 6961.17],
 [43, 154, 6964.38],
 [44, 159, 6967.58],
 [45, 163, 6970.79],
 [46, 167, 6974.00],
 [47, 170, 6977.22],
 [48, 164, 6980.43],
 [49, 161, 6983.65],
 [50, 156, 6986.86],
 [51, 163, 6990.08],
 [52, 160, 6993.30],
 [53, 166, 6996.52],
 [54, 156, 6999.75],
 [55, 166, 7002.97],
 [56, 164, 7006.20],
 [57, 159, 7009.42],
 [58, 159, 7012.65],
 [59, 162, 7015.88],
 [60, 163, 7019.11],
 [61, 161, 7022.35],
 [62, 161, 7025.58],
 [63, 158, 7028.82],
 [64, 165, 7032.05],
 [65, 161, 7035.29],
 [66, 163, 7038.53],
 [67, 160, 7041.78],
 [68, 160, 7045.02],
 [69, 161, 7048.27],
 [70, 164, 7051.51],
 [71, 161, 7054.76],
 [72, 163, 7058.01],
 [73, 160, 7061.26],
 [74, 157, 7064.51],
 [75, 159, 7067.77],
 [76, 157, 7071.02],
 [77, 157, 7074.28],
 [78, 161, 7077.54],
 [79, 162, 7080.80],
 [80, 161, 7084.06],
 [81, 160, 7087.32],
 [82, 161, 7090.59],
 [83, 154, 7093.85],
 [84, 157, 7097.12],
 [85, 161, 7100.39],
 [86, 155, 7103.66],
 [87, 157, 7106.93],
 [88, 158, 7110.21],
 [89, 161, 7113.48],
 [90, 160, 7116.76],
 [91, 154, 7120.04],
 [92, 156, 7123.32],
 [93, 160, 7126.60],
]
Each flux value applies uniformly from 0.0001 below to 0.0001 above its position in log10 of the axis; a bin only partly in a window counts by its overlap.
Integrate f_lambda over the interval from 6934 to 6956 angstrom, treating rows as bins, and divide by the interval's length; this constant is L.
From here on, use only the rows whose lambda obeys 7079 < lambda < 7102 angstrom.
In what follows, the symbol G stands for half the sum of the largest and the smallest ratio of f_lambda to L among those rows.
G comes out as 0.98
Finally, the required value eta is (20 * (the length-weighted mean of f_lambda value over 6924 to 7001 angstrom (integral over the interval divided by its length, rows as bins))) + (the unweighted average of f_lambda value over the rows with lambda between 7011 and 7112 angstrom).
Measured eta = 3391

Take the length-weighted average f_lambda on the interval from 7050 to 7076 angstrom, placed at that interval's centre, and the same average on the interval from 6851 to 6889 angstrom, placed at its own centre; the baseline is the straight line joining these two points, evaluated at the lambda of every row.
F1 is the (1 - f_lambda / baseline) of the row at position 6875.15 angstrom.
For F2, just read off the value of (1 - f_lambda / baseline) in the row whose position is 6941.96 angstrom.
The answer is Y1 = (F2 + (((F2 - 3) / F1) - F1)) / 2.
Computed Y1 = -69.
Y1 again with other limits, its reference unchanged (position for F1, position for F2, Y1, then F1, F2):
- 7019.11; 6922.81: 167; -0.009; 0.02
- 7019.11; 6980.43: 168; -0.009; -0.01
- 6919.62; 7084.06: 951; -0.002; -0.01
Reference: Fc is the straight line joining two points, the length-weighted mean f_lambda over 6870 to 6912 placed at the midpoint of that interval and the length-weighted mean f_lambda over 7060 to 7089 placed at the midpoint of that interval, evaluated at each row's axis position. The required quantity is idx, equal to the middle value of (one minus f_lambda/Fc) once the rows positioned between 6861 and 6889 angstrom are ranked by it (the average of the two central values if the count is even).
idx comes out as 0.004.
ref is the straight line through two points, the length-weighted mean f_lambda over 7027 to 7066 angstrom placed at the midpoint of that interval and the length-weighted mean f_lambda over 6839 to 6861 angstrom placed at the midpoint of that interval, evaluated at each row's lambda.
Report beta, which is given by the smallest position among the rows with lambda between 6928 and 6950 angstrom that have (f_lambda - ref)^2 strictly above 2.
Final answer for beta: 6929.19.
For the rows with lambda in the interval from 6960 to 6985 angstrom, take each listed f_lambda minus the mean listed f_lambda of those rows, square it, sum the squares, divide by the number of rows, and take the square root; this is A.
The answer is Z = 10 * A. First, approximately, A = 4.6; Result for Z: 45.8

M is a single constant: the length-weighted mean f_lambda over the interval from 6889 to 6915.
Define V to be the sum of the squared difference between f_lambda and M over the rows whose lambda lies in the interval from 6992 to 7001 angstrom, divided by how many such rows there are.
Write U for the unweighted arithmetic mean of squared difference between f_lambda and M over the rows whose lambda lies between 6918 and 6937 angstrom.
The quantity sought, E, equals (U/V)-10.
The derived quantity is -9.2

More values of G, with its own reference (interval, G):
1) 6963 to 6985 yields 1.01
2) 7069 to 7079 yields 0.99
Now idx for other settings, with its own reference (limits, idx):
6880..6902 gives -0.021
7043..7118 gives -0.003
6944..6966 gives 0.021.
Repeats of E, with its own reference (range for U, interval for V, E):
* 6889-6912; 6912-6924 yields -8.7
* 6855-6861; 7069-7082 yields -9.7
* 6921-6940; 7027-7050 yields -8.8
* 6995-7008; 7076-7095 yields -9.4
